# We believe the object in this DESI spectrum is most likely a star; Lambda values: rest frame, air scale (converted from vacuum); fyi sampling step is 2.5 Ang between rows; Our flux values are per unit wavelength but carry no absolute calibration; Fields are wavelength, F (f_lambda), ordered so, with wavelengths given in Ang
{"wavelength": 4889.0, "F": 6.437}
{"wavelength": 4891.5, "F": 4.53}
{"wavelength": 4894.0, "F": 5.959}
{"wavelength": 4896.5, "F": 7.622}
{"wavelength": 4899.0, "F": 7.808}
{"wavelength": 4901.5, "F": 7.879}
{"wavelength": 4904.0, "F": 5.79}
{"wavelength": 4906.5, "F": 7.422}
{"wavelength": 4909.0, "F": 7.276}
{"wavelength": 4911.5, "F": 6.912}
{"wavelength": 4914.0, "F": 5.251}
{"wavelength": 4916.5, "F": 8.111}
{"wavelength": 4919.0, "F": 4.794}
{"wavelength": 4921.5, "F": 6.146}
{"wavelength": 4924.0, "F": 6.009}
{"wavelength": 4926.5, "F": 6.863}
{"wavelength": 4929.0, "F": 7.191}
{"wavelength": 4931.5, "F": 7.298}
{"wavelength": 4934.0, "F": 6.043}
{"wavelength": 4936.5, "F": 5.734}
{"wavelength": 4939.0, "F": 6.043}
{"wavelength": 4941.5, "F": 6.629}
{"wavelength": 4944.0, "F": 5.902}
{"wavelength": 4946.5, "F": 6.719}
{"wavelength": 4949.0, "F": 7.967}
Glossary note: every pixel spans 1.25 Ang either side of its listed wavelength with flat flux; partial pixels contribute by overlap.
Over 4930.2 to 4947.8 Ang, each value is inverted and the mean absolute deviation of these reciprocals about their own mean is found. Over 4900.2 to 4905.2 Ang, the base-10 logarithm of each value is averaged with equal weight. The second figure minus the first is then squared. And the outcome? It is 0.67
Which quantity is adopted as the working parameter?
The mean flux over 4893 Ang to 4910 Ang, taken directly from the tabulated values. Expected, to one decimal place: 7.1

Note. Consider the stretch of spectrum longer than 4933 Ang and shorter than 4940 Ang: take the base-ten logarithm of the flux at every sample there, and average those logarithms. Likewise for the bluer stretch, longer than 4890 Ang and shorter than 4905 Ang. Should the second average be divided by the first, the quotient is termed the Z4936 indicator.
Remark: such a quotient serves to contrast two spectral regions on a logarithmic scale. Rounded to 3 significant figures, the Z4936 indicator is 1.05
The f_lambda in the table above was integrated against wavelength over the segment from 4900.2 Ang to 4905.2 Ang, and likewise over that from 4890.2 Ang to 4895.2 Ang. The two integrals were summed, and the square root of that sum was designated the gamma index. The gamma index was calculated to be 7.8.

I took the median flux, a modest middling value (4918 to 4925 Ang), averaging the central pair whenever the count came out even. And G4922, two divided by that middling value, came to 0.333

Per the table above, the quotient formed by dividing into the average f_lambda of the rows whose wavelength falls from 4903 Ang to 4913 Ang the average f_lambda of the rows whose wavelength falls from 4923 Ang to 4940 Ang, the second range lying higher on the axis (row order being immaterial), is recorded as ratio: 1.06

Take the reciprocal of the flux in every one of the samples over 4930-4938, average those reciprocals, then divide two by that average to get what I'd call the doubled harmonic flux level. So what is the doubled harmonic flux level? 12.6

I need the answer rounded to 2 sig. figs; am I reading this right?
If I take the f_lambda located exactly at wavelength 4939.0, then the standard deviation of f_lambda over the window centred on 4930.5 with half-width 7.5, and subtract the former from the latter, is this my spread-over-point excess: -5.4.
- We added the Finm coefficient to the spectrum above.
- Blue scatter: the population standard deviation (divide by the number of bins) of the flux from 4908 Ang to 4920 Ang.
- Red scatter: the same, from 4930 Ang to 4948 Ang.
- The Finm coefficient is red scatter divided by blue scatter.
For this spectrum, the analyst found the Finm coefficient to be 0.4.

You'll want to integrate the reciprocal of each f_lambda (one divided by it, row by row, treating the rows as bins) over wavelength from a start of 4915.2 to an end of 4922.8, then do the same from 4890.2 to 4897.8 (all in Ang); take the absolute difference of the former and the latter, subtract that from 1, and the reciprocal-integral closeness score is 0.94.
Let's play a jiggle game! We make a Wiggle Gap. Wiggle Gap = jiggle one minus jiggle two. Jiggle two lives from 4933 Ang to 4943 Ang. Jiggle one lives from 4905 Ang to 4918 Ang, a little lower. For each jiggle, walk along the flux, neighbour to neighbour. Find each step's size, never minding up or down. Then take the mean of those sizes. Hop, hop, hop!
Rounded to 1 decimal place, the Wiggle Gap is 0.9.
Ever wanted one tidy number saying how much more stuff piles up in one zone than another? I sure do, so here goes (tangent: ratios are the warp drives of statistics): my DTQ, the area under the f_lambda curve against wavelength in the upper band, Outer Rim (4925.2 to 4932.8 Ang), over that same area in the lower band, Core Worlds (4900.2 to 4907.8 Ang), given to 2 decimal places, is 1.01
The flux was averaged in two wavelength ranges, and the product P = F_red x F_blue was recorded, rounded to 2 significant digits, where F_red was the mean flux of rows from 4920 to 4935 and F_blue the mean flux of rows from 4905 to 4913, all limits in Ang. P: 47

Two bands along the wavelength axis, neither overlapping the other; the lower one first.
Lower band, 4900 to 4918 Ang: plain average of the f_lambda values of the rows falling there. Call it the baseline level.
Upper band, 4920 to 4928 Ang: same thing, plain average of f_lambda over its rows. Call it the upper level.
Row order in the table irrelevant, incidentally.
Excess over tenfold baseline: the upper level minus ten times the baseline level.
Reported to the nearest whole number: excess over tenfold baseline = -63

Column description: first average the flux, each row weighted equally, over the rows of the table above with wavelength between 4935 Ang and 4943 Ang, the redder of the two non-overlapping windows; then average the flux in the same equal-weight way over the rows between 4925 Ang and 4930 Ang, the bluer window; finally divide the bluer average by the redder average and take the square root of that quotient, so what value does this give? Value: 1.07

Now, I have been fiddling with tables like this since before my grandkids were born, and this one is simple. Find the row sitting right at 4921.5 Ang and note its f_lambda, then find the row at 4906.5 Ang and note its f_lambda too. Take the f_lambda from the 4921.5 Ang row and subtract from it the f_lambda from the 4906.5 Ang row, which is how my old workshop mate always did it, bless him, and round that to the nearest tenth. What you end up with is -1.3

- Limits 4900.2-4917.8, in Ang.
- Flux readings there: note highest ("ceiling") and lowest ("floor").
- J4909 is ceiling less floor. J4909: 2.9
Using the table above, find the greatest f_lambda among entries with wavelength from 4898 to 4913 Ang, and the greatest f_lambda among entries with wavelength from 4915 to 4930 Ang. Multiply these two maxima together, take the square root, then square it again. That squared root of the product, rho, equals 64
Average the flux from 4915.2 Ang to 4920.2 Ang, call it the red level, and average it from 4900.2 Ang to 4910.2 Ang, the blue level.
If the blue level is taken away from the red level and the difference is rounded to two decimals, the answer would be -0.64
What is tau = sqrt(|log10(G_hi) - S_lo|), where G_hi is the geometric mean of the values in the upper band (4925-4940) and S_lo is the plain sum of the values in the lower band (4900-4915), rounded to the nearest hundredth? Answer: 6.30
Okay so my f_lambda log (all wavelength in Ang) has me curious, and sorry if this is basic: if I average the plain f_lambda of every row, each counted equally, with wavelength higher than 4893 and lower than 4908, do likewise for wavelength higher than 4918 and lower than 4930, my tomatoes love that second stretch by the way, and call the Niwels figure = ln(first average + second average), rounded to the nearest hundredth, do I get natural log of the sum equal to 2.59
